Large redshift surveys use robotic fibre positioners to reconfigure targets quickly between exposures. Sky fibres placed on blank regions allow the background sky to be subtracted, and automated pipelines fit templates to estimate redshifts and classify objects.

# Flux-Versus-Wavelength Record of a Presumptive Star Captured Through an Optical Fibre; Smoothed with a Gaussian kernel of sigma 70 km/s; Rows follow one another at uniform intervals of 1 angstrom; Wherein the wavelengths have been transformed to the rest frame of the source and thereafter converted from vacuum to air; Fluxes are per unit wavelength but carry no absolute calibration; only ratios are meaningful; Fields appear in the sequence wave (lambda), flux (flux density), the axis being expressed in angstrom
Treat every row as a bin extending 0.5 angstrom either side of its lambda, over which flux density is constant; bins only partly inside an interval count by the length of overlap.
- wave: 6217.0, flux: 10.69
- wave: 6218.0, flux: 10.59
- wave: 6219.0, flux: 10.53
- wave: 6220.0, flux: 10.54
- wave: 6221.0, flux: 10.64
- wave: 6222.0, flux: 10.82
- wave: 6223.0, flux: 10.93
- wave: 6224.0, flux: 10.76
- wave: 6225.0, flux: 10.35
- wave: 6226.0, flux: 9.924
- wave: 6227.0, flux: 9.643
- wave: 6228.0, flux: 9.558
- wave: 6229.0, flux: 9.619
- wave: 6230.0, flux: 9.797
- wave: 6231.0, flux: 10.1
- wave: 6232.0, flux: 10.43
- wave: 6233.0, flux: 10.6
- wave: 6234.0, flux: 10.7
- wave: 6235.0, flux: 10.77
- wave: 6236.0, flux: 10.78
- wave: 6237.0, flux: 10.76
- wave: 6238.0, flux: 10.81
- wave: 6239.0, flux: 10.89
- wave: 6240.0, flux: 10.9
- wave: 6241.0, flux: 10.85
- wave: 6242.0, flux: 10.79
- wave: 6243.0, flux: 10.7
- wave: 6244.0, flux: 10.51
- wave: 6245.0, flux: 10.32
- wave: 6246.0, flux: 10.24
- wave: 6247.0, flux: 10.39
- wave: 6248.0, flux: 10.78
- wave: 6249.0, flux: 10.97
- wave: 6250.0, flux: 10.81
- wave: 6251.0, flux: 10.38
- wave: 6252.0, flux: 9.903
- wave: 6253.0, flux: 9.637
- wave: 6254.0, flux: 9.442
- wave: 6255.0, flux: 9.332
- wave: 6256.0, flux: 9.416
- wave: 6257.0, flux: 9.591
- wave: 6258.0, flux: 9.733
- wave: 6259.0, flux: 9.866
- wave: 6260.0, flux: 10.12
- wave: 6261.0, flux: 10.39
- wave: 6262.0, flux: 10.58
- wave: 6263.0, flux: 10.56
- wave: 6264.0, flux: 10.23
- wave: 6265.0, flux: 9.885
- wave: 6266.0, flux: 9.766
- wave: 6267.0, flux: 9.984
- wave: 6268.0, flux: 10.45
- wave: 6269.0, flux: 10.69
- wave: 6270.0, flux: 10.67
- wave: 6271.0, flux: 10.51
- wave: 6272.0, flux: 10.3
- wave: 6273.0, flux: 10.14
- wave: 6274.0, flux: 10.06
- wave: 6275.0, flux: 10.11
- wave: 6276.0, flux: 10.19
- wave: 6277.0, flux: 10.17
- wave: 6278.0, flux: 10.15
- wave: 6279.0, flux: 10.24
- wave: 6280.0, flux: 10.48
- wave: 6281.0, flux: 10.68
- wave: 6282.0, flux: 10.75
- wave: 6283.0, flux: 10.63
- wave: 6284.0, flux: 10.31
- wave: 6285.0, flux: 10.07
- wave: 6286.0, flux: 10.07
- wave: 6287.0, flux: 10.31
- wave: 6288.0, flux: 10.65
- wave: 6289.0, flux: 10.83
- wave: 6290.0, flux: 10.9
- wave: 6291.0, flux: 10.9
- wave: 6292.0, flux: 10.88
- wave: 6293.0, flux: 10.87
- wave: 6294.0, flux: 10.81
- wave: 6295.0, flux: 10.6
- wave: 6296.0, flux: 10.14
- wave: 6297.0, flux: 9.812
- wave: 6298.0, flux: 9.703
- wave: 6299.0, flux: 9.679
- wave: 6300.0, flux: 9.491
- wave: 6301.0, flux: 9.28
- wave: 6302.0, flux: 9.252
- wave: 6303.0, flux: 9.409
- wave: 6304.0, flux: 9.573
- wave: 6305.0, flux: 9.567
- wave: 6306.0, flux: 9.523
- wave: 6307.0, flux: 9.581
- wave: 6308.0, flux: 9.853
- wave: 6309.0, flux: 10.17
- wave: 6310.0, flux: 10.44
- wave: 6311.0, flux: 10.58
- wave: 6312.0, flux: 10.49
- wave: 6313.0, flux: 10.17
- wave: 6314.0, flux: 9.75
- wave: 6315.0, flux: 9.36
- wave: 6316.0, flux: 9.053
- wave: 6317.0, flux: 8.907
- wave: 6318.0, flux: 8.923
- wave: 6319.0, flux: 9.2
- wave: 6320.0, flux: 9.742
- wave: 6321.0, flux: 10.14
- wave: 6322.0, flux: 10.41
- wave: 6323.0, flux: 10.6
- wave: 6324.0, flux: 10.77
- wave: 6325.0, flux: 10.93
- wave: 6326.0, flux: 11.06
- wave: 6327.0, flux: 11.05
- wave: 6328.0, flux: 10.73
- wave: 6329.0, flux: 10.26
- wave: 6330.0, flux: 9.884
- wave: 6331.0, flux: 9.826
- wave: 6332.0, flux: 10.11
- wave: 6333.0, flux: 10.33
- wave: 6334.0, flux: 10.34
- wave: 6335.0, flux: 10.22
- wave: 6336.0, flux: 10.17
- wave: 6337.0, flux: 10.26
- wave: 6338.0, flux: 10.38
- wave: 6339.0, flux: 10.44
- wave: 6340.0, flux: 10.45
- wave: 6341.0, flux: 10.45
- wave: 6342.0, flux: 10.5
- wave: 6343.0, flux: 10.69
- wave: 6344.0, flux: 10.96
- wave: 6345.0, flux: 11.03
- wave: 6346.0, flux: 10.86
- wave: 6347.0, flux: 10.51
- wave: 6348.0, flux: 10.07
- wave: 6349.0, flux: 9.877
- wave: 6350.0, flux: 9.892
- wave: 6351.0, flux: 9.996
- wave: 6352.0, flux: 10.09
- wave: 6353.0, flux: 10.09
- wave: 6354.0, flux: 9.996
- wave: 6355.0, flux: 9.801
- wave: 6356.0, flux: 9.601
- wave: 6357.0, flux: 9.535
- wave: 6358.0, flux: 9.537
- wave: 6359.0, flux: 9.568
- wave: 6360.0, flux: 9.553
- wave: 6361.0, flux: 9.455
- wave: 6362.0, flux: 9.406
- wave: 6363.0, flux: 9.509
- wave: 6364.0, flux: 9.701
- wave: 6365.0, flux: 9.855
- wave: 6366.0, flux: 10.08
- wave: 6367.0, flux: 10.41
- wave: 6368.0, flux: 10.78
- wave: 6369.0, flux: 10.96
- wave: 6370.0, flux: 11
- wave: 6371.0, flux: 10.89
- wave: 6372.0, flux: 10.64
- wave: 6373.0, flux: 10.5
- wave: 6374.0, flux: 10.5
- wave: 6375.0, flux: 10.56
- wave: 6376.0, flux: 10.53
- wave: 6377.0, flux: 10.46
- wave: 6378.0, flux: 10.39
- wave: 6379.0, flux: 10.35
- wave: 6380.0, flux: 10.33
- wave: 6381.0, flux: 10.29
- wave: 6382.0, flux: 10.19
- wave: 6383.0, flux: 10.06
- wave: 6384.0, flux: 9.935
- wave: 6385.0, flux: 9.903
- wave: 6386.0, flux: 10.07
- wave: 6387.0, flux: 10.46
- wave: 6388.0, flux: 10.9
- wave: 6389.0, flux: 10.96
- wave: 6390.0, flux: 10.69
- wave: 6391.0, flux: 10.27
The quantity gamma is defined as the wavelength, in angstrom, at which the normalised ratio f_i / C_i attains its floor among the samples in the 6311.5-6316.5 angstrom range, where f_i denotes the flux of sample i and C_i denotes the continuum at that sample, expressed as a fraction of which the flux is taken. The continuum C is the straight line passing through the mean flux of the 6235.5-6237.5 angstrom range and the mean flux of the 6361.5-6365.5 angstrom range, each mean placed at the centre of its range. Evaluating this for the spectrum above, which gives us 6316.0 angstrom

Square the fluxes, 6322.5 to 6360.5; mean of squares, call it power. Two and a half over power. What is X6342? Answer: 0.024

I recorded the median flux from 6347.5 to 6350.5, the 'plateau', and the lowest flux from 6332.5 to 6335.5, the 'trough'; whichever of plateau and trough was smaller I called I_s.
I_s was 9.89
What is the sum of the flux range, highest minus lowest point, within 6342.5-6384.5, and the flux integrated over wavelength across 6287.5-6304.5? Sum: 174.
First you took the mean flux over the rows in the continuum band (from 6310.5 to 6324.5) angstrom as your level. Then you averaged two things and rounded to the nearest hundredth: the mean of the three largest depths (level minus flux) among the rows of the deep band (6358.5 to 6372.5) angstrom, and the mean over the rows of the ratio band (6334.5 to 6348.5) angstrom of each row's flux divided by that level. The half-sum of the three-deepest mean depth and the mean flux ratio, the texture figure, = 0.74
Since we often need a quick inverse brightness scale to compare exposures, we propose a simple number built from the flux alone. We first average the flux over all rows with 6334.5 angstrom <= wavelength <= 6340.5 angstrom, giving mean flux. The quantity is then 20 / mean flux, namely 1.94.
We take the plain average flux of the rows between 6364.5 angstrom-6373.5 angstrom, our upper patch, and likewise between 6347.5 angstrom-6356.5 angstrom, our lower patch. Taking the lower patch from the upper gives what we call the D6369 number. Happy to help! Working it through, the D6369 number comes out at 0.6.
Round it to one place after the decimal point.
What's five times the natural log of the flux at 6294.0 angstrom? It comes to 11.9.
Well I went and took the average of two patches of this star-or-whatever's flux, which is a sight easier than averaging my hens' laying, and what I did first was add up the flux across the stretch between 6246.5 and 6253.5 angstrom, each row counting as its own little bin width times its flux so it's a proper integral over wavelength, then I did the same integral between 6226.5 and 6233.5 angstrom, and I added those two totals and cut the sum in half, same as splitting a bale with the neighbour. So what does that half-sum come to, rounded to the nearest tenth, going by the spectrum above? 71.3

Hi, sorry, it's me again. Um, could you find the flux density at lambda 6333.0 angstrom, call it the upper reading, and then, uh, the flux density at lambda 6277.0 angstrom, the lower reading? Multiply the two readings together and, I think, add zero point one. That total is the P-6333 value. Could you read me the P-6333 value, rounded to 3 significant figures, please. 105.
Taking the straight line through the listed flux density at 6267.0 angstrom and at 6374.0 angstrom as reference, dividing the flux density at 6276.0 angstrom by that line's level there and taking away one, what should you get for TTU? 0.02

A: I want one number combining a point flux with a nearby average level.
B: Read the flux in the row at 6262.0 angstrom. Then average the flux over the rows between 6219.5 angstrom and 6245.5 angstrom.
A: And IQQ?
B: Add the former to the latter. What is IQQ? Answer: 21.1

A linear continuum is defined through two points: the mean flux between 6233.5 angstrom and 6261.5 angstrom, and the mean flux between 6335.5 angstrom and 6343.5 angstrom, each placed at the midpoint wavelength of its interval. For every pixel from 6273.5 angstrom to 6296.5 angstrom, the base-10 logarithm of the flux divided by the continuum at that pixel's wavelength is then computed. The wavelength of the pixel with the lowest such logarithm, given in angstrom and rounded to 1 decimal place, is 6274.0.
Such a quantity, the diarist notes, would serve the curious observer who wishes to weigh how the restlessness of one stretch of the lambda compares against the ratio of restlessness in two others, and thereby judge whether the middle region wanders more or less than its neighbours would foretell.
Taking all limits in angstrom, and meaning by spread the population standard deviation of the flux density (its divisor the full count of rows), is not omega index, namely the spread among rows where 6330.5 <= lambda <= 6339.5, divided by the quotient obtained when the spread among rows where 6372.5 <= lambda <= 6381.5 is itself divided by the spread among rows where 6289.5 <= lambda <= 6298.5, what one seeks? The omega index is 0.88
